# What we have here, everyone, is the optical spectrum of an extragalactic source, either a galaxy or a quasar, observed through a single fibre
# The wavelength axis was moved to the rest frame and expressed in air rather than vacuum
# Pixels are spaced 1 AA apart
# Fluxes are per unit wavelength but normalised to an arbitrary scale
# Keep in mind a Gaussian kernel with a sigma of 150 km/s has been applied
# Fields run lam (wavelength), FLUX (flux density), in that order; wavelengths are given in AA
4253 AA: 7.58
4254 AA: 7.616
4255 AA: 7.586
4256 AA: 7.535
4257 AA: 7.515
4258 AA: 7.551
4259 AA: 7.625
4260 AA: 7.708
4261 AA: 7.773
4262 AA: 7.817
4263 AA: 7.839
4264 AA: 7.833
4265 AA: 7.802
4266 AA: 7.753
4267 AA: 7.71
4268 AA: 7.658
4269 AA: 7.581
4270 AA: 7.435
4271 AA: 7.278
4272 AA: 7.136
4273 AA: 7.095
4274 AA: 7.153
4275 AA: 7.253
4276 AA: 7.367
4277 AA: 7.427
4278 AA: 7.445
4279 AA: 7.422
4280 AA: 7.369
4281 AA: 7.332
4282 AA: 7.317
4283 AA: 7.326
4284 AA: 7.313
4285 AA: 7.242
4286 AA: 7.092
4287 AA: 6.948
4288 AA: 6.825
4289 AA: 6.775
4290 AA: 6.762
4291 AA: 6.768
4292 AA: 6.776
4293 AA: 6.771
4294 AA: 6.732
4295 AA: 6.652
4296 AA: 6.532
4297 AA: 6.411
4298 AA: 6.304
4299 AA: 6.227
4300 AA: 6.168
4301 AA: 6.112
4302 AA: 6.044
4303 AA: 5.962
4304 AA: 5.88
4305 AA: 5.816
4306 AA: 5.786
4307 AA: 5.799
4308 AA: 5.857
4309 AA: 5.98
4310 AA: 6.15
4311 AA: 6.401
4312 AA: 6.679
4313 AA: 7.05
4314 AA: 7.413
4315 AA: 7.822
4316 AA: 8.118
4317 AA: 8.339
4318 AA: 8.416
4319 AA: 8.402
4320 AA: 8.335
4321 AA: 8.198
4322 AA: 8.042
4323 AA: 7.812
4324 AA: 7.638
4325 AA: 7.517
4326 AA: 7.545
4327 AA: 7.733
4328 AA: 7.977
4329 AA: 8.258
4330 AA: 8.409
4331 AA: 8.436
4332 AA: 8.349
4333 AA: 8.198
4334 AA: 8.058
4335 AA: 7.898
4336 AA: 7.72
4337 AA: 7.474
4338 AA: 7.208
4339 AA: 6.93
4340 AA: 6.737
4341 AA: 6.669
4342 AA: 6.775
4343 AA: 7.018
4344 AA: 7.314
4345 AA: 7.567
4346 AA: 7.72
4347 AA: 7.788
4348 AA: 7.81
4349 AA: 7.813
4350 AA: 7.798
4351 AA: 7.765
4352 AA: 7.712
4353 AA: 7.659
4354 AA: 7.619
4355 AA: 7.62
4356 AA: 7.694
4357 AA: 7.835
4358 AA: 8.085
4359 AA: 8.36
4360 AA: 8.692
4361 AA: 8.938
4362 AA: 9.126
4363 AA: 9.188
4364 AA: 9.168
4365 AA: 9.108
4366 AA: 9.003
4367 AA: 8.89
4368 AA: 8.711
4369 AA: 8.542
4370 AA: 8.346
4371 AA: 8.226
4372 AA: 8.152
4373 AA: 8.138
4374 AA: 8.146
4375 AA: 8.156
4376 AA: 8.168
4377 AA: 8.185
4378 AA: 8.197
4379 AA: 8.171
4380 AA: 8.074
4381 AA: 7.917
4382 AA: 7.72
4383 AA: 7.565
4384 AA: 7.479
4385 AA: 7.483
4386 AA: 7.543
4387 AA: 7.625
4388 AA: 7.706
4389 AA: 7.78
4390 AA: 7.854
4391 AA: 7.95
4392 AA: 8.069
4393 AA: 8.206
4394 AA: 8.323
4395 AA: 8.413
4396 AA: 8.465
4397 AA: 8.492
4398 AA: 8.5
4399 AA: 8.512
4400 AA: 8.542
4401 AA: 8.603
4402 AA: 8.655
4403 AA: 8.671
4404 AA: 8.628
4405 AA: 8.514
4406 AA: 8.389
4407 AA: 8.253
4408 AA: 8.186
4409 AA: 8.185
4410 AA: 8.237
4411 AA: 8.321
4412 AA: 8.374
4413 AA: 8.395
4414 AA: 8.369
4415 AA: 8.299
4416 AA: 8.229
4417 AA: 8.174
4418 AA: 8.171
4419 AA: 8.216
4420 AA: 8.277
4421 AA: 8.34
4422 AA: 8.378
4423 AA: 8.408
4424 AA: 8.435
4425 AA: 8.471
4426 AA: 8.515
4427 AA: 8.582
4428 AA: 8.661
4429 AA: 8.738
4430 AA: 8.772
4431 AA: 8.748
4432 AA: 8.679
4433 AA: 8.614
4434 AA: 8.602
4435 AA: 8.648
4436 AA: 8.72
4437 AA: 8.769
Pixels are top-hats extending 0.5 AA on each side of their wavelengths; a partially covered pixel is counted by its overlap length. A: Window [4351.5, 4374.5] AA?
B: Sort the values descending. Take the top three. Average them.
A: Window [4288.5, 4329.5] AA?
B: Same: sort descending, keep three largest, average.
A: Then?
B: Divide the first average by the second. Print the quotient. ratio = 1.09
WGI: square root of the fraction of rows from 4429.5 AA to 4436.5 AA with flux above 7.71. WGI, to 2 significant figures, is 1.0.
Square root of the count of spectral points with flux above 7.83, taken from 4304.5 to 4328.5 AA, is 2.8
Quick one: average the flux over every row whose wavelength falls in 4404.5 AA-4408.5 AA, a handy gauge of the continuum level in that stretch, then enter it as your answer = 8.3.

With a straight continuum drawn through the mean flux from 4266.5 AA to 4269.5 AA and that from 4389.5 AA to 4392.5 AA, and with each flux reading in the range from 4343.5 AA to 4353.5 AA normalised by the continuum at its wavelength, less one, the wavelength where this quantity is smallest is 4344 AA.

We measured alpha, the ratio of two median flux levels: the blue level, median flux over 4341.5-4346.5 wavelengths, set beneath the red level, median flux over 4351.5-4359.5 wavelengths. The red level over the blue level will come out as 1.05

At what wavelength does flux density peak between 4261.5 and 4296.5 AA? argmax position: 4263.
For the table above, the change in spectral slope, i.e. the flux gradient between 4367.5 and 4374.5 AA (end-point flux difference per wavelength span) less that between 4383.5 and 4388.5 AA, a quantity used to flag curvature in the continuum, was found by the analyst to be -0.15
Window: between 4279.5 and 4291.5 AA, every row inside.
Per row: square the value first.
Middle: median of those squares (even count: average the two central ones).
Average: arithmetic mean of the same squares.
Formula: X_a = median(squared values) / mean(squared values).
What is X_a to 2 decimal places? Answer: 1.02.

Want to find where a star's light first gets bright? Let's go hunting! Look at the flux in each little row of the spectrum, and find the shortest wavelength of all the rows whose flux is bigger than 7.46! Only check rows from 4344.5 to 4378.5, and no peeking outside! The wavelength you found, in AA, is 4345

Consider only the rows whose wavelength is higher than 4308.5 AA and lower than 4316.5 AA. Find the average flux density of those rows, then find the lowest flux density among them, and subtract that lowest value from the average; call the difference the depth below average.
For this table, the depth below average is 1.0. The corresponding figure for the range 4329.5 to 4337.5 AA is 0.6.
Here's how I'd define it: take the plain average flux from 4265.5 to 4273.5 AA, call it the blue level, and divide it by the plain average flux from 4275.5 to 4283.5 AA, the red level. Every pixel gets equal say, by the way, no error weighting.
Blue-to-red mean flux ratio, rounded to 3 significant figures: 1.01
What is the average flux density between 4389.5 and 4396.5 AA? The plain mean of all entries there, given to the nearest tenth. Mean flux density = 8.2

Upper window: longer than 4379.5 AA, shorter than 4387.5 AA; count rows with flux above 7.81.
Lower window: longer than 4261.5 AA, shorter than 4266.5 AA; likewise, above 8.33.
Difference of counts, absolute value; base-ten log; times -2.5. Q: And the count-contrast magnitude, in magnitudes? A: -0.75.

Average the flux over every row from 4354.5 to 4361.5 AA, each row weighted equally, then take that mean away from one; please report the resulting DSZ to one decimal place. -7.2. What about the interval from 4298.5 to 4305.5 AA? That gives -5.0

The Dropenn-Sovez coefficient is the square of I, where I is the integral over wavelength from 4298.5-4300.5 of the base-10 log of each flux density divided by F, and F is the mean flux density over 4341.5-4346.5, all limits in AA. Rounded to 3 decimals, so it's 0.020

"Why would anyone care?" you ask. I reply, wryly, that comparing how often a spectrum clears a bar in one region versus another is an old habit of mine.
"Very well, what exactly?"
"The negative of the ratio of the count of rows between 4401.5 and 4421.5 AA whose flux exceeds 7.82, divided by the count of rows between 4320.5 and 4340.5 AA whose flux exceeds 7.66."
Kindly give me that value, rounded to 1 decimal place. -1.5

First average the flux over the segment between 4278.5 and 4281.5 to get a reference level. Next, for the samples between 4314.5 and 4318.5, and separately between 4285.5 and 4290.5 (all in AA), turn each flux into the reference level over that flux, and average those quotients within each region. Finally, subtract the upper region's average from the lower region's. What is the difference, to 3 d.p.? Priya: 0.169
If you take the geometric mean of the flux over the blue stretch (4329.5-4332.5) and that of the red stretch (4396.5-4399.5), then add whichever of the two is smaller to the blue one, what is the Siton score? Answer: 16.8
